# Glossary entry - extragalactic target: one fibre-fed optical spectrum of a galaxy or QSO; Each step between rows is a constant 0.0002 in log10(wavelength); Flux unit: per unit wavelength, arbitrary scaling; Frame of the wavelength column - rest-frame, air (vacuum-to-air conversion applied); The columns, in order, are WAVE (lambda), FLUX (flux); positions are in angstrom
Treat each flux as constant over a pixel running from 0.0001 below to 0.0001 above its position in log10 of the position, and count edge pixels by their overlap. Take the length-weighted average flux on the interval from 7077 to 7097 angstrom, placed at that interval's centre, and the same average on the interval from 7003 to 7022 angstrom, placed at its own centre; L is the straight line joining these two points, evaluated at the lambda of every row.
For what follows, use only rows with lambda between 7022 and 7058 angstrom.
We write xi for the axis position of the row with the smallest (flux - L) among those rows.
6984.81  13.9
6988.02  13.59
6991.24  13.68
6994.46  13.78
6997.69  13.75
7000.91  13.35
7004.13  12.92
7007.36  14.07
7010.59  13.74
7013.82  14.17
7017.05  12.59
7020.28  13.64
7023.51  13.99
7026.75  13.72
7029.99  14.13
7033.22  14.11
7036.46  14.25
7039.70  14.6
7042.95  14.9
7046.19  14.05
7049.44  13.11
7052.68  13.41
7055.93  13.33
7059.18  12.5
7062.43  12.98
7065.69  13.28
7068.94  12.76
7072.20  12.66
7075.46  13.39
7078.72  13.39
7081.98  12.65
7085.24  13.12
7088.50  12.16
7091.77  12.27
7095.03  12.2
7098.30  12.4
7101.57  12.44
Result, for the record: 7049.44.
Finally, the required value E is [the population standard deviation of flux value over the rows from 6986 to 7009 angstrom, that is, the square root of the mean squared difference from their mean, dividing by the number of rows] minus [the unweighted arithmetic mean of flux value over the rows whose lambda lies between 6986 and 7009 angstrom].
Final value -13.3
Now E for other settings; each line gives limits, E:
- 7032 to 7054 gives -13.5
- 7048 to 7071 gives -12.7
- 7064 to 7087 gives -12.7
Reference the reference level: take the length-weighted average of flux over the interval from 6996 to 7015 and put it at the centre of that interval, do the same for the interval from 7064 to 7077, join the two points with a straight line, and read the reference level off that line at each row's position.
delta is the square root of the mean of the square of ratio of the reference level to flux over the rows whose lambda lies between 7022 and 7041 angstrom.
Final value 0.95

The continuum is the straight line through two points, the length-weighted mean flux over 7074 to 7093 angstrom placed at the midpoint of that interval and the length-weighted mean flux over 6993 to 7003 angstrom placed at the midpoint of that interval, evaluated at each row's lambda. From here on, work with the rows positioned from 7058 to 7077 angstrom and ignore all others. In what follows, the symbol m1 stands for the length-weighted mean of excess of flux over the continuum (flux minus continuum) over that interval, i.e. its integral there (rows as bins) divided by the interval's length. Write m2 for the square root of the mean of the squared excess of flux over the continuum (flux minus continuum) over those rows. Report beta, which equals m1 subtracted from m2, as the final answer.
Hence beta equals 0.39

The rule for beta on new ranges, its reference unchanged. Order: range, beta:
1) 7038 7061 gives 0.37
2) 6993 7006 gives 0.46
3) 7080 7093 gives 0.67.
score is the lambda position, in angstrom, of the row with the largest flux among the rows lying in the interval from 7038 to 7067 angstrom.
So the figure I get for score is 7042.95 angstrom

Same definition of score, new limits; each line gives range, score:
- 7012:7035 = 7013.82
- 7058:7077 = 7075.46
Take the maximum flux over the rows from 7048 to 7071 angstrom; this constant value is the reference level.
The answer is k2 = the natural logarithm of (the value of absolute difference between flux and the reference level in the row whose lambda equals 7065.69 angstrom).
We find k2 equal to -2.0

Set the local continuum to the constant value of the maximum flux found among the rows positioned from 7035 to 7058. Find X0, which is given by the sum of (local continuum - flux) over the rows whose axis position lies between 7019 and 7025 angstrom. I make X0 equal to 2.2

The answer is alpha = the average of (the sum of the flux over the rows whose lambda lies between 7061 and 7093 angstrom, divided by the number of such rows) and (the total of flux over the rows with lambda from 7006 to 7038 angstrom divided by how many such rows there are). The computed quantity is 13.35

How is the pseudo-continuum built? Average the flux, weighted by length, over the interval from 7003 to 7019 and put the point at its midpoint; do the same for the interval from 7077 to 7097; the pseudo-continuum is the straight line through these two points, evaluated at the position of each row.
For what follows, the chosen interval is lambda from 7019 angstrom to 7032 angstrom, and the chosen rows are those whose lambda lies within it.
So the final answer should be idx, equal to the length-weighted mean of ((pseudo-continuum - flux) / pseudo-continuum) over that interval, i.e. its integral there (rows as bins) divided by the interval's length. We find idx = -0.040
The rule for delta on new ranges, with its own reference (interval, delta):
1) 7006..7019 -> 1.00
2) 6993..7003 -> 1.01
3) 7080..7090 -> 1.02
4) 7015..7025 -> 1.01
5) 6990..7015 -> 1.00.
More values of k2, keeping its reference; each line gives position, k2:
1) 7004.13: -0.7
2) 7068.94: -0.4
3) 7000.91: -2.8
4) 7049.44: -1.2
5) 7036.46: -0.2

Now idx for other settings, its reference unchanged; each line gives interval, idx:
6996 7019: 0.003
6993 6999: -0.006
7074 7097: -0.006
